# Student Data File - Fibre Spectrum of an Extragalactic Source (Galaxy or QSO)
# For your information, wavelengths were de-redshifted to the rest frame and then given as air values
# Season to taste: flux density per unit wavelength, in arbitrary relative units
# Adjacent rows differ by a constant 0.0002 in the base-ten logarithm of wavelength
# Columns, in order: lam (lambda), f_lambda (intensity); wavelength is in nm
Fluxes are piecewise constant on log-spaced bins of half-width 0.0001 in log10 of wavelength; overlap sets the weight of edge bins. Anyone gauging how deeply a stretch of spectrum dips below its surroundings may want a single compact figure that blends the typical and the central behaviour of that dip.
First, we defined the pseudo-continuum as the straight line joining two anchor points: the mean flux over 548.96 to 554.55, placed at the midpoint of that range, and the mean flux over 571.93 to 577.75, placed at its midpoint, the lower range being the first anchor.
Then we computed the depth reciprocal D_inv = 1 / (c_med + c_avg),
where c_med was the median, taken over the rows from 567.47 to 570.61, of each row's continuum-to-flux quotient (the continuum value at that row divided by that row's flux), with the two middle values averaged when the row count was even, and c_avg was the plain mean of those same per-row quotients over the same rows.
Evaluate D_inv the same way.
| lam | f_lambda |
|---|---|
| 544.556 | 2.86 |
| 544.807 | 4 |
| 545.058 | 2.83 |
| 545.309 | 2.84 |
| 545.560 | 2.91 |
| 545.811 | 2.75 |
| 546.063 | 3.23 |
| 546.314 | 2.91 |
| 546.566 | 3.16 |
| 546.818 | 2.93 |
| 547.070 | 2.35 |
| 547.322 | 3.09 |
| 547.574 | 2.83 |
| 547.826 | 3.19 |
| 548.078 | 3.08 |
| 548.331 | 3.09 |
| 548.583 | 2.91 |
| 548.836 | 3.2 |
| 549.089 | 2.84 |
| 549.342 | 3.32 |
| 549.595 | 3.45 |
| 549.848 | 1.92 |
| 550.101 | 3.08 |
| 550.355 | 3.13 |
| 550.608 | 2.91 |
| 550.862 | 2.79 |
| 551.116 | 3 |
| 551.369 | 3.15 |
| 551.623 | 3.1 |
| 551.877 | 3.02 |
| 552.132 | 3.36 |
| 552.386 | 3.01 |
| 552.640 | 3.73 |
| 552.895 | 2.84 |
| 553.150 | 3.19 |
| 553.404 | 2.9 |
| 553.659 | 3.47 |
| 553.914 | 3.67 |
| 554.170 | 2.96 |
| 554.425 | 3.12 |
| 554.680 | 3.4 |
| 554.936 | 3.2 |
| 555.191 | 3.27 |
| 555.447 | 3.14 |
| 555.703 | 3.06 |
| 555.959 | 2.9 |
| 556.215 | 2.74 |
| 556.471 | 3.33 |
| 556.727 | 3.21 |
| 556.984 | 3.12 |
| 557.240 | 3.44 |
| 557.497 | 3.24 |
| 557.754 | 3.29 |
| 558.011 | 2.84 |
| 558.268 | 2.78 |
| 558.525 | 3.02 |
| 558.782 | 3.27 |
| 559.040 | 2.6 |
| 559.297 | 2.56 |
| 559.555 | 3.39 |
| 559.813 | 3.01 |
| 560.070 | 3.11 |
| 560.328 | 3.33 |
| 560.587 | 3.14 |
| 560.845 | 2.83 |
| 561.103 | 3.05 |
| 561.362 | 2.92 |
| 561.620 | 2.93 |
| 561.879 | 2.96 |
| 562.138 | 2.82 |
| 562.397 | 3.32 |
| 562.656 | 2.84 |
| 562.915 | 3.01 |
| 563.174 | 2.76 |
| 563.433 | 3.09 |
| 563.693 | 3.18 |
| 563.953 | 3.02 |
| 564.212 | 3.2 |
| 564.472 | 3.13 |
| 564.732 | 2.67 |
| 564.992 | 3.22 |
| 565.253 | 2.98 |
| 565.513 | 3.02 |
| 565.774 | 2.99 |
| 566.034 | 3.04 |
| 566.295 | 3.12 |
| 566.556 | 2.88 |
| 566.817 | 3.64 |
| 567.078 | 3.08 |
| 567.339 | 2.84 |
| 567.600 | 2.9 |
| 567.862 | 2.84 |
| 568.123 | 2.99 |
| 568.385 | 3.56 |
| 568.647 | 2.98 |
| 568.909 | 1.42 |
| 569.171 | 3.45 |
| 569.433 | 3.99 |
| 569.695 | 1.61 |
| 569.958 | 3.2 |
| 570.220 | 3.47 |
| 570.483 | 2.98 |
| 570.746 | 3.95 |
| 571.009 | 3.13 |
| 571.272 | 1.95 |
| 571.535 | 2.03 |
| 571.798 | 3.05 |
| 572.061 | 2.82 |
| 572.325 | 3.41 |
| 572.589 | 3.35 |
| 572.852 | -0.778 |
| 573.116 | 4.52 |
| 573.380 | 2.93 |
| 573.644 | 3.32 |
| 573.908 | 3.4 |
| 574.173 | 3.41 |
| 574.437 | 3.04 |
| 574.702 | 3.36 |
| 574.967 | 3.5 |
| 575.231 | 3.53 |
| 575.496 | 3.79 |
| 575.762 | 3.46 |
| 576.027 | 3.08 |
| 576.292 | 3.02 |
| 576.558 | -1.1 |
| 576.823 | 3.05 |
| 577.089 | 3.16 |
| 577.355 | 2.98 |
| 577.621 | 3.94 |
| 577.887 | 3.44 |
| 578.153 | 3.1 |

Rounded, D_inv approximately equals 0.473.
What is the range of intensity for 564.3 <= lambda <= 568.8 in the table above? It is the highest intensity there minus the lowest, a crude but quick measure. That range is 0.97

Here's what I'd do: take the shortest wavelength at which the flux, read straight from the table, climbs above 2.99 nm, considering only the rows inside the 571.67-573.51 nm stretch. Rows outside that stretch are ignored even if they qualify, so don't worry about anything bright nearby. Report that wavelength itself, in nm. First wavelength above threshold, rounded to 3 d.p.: 571.798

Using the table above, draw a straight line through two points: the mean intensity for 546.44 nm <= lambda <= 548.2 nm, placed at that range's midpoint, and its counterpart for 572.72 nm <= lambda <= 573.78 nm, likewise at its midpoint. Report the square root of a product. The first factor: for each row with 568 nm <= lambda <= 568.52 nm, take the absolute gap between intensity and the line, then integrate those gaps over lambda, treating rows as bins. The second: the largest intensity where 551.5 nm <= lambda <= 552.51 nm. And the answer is 1.10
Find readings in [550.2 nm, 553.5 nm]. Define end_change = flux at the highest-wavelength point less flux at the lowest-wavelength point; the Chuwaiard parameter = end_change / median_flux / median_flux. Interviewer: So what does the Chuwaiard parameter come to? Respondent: -0.025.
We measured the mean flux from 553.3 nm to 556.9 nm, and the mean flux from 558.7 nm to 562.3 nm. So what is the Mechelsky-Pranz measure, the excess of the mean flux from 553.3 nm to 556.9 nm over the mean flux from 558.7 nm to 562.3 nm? 0.18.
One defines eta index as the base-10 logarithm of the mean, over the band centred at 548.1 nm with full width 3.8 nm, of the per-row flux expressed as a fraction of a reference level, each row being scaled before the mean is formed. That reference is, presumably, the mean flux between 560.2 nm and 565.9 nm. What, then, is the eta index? -0.010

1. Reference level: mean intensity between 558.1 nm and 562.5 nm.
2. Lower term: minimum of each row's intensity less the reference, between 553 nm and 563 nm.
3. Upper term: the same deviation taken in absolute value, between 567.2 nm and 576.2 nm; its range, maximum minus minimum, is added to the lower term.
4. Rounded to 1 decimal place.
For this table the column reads 3.3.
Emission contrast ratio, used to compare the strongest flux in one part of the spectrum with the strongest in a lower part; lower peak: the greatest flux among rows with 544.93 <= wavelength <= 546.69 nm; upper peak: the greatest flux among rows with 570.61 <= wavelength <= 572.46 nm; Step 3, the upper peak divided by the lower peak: 1.22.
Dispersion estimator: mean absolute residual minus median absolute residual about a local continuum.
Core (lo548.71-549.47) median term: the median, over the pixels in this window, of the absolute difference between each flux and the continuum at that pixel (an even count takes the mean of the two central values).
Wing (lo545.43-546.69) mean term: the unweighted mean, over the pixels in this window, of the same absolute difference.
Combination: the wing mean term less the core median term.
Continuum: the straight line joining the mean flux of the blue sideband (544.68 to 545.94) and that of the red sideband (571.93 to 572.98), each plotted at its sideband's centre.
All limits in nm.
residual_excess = -0.1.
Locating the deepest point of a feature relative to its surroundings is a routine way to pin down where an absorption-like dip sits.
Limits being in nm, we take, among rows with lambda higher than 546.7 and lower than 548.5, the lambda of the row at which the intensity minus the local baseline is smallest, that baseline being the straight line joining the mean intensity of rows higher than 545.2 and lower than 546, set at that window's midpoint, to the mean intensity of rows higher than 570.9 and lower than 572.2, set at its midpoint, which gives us 547.070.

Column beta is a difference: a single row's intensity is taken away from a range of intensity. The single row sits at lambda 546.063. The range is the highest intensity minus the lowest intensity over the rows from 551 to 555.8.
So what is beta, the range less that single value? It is -2.3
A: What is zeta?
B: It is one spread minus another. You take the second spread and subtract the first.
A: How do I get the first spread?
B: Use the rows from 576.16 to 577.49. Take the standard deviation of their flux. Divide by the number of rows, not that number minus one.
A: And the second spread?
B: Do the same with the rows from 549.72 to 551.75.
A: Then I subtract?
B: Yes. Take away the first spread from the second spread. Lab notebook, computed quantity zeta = -1.3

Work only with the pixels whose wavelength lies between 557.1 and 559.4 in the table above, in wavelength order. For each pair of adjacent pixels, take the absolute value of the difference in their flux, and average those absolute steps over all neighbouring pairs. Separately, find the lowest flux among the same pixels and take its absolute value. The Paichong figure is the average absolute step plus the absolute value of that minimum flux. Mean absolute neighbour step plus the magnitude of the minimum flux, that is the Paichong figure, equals 2.8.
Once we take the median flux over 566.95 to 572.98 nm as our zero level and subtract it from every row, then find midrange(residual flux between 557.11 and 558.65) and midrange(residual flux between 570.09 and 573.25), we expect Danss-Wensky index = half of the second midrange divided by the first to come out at -4.7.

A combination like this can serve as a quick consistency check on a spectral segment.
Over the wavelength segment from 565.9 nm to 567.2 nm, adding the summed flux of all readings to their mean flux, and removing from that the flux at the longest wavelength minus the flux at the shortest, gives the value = 18.9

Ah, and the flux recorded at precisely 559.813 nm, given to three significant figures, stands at 3.01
